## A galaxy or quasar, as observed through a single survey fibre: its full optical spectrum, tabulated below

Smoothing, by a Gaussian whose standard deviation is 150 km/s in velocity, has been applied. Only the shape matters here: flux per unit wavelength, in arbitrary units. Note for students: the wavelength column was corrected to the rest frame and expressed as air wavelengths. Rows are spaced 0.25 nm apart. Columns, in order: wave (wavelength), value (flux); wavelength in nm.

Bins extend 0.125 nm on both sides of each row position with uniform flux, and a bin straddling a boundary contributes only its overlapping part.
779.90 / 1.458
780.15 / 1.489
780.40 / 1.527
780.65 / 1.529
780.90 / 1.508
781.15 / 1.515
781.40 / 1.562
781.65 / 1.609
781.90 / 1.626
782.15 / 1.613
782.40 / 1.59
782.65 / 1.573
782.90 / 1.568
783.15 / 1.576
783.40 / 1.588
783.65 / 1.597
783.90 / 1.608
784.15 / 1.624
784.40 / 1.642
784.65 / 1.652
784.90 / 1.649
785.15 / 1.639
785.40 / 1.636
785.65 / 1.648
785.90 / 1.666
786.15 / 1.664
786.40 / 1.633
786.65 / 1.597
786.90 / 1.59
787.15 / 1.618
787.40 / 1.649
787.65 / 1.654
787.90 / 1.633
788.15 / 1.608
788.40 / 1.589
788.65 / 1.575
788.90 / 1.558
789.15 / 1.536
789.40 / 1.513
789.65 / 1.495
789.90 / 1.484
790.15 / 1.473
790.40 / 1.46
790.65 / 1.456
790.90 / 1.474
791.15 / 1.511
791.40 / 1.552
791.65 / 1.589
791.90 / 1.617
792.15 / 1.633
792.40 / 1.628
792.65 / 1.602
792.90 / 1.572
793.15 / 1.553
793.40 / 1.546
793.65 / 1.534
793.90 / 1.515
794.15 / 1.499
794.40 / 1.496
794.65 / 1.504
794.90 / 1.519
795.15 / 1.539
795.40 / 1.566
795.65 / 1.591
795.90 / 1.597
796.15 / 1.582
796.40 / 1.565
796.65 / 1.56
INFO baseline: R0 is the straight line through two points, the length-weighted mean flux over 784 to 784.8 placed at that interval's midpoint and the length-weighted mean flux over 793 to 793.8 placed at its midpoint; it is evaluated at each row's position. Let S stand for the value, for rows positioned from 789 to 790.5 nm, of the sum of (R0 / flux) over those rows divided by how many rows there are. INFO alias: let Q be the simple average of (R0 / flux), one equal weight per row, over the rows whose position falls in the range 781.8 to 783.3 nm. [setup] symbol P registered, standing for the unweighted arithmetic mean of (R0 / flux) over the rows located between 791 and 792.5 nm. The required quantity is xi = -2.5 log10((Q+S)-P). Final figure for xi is -0.12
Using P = 0.984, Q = 1.04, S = 1.06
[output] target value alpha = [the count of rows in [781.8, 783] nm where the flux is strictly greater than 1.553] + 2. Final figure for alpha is 7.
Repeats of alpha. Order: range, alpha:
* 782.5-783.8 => 7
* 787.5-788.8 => 7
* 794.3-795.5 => 3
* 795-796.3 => 6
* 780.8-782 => 5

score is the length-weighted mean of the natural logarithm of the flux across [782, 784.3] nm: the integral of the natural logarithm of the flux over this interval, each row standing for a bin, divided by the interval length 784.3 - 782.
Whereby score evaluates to 0.466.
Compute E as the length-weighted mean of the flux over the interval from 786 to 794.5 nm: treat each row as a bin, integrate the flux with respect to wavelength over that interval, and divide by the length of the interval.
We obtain 1.56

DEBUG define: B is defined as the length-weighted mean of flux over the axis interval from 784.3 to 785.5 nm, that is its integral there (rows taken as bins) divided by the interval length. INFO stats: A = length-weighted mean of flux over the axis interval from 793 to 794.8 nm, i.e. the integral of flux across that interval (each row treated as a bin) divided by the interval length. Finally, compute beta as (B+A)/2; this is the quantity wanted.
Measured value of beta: 1.58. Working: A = 1.52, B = 1.64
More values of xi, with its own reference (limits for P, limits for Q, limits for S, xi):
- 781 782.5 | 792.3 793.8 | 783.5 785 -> 0.07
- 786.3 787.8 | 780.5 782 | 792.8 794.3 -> -0.09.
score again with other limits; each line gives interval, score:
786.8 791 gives 0.438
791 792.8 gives 0.462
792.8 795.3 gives 0.424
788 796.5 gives 0.435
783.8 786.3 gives 0.497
